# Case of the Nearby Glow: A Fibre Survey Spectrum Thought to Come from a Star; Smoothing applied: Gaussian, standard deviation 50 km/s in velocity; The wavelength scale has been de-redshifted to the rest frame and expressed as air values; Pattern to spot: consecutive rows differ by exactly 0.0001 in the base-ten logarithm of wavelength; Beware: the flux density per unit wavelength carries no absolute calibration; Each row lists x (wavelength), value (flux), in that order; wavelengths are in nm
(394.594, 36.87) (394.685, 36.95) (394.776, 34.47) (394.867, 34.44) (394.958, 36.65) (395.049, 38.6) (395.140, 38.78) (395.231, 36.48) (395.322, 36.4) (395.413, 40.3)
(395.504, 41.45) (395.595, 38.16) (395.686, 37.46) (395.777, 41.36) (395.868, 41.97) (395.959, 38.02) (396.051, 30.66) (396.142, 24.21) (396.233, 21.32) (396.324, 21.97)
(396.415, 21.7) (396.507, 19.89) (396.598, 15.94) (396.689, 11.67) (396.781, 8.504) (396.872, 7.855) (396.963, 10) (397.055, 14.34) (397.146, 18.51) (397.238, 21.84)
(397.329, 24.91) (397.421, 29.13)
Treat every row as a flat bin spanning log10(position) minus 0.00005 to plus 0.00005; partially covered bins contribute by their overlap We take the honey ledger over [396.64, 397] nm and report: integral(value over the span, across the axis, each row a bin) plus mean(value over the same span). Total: 13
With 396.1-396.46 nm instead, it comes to 30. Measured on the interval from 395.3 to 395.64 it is 53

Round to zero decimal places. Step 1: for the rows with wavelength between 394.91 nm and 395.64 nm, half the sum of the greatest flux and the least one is 39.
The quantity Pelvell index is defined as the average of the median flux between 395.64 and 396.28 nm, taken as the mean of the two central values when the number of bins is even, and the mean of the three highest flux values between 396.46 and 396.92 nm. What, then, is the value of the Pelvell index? 26.6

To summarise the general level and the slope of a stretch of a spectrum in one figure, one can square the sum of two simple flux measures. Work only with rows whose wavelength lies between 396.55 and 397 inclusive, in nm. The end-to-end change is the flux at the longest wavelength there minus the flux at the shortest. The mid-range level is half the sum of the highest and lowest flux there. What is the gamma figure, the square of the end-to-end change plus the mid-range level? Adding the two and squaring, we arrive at 35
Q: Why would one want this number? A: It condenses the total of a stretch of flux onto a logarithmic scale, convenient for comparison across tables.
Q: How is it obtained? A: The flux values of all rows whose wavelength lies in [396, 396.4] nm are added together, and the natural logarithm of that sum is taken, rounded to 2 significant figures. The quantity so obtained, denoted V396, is 4.6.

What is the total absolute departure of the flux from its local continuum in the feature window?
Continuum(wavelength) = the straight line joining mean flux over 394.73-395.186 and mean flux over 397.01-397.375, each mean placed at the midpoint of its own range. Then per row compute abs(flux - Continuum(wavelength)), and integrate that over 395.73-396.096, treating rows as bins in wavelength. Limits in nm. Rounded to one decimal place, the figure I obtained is 3.1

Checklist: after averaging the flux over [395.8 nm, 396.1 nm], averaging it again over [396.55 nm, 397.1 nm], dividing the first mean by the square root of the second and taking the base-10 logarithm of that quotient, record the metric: 1.04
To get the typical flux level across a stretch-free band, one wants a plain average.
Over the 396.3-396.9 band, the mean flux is 15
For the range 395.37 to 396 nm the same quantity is 40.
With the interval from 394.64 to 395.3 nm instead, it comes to 37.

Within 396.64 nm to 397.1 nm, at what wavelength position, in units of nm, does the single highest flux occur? 397.055 nm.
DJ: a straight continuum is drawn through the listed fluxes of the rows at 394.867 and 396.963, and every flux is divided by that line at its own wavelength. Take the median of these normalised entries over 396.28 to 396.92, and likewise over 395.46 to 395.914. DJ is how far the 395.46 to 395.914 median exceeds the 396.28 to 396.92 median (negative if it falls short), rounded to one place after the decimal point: 0.4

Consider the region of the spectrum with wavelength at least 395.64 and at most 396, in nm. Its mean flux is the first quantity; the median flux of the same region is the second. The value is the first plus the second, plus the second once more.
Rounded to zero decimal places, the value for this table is 119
